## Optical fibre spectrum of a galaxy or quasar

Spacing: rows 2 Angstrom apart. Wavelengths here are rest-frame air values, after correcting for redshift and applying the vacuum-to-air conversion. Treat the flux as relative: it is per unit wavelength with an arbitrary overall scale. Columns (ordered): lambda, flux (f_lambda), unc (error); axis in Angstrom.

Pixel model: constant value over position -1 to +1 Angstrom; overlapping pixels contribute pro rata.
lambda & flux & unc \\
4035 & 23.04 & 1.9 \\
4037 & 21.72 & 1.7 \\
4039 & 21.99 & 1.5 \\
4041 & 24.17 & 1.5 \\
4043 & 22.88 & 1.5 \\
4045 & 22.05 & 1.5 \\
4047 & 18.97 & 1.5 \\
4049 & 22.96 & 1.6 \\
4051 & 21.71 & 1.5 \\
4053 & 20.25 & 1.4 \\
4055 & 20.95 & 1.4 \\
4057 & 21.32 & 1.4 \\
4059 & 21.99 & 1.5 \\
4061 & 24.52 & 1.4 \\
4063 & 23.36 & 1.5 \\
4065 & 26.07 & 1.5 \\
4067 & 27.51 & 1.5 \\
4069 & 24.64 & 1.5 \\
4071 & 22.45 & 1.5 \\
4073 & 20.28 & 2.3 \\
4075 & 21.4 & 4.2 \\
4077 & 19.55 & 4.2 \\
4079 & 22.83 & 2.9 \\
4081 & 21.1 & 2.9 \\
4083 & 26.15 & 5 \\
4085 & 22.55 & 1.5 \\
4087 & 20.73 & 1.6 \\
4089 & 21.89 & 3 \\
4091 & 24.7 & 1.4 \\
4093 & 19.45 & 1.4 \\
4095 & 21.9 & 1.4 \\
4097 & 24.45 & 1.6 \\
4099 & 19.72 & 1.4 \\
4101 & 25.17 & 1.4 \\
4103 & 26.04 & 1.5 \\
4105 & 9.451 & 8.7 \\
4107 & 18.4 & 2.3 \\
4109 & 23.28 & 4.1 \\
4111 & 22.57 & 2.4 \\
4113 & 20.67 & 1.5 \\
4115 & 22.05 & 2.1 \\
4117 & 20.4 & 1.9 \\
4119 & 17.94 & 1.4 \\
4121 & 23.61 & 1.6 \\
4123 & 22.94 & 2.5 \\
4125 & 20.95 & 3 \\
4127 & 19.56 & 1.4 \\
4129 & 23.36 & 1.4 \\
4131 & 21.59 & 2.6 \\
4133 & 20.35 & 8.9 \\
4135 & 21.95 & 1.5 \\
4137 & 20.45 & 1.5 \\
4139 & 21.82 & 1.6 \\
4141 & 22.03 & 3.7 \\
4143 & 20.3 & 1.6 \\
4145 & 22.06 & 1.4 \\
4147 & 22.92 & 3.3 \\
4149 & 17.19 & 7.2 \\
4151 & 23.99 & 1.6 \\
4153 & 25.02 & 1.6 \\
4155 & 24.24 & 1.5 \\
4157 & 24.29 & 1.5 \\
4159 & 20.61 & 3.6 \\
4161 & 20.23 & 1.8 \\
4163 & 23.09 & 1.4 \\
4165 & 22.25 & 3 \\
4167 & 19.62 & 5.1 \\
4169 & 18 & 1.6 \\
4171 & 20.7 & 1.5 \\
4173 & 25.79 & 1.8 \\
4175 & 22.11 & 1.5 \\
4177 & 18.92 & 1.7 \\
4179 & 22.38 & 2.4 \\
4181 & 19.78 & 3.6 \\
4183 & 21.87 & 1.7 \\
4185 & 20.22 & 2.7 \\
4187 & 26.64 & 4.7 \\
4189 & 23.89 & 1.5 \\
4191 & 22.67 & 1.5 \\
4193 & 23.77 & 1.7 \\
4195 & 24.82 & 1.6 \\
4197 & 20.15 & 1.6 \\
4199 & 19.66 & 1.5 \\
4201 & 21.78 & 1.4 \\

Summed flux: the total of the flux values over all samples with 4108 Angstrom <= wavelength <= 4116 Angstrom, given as 89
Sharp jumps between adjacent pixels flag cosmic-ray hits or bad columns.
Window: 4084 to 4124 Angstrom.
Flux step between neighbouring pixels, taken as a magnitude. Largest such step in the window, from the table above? 16.6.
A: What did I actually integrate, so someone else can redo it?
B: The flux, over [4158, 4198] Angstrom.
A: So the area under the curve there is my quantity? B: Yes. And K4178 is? 875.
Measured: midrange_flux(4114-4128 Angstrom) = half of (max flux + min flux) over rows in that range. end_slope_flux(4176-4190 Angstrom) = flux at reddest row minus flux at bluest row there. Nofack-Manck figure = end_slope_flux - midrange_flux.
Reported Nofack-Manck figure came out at -16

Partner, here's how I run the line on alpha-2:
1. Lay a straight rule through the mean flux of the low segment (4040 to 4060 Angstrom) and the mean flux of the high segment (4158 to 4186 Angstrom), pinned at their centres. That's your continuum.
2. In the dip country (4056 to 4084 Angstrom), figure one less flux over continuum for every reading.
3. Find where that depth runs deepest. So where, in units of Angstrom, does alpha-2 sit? 4077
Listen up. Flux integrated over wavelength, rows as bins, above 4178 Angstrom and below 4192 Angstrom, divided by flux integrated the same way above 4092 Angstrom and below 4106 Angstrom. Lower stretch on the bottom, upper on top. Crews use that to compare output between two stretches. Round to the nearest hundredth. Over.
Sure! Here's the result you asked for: 1.08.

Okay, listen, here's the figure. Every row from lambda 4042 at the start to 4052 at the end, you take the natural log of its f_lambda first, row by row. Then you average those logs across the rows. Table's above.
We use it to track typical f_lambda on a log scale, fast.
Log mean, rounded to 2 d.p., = 3.08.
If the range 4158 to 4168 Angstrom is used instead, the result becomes 3.05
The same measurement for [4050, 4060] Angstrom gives 3.06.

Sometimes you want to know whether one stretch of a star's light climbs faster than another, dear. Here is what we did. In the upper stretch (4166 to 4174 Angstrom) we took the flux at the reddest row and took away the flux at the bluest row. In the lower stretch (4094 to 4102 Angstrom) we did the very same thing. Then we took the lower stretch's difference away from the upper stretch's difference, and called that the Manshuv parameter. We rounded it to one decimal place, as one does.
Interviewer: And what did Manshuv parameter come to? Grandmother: 2.9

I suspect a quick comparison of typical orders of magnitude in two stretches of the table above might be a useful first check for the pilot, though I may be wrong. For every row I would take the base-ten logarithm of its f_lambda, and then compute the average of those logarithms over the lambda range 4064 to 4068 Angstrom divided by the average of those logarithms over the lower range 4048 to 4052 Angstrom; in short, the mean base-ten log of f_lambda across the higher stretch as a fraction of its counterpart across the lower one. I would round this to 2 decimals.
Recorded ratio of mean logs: 1.06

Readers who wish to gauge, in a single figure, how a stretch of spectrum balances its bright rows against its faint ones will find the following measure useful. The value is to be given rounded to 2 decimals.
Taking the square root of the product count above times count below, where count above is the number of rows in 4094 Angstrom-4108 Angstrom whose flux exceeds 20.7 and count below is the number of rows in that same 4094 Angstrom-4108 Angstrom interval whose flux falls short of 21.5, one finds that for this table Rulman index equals 3.46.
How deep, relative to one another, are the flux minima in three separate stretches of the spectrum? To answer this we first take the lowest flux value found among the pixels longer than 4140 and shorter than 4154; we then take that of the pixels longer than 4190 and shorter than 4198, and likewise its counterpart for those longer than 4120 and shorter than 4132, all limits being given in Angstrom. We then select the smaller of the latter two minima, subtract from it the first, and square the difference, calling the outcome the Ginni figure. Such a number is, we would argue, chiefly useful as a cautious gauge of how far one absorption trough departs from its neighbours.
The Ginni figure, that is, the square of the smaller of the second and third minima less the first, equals 5.6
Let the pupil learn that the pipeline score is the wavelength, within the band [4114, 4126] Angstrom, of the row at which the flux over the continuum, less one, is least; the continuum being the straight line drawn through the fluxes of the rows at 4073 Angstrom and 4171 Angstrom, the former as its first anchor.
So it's 4119 Angstrom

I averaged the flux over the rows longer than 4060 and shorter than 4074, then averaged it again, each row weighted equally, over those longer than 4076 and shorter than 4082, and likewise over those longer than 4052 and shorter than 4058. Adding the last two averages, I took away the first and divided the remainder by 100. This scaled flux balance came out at 0.179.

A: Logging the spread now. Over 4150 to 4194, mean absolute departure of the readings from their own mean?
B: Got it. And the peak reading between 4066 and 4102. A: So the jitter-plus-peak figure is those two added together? 29.4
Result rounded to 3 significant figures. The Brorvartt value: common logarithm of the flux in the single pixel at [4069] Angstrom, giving 1.39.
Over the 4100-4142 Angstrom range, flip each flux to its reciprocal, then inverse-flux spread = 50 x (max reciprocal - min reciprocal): 3.4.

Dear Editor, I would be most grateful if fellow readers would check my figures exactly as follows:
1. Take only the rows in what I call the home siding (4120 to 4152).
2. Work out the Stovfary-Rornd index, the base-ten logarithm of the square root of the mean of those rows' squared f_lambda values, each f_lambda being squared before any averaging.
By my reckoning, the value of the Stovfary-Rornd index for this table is 1.34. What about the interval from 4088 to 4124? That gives 1.34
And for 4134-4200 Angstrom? 1.34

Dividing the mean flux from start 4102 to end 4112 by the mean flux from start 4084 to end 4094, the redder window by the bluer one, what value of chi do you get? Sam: 0.91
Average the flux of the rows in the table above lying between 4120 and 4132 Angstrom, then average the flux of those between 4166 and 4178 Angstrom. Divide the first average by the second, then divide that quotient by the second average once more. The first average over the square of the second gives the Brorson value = 0.051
